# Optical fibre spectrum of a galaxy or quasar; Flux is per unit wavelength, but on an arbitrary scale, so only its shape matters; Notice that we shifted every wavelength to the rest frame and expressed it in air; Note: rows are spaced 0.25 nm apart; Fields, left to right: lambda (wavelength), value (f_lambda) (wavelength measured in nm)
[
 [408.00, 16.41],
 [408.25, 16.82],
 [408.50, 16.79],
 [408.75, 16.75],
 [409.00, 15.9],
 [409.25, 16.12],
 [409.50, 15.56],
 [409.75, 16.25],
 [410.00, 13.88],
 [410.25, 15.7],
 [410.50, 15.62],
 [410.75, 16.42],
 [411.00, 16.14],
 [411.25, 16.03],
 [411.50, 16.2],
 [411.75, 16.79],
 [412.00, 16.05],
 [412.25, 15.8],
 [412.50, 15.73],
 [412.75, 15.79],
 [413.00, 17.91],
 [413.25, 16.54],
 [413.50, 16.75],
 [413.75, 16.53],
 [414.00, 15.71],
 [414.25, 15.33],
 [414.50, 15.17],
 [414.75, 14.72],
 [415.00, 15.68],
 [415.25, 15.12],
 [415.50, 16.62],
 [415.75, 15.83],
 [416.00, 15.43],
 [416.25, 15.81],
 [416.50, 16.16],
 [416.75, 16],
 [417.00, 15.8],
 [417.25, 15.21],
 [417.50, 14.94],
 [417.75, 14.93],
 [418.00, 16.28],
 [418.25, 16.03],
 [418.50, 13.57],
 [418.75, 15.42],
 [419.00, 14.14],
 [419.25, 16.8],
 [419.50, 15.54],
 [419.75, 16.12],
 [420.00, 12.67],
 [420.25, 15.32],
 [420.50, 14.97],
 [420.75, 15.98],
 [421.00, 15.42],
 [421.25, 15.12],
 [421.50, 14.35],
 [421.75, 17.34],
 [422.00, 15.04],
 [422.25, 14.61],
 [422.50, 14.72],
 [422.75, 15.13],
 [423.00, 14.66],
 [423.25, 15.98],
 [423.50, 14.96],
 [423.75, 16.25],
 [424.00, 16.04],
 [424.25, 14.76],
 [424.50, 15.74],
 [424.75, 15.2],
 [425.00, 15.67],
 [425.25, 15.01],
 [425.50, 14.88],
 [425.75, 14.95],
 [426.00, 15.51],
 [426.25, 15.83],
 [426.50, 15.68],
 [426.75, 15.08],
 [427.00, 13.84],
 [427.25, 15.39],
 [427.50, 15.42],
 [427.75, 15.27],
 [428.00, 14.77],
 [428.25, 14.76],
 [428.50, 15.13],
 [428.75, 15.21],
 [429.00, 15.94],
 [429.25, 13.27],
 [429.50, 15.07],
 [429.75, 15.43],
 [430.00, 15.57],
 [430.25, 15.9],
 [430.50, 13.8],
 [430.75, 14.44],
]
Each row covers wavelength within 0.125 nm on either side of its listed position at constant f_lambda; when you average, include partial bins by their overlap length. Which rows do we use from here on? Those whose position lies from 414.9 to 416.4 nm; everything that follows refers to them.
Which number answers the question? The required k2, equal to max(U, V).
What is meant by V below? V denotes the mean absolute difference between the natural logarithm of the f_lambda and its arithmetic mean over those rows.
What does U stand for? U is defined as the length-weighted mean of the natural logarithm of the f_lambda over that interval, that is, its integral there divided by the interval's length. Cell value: 2.76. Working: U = 2.76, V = 0.02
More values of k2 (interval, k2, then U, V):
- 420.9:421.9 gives 2.74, 2.74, 0.06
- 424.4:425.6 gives 2.73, 2.73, 0.02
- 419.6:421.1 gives 2.71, 2.71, 0.06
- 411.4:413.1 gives 2.79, 2.79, 0.04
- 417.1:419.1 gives 2.71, 2.71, 0.04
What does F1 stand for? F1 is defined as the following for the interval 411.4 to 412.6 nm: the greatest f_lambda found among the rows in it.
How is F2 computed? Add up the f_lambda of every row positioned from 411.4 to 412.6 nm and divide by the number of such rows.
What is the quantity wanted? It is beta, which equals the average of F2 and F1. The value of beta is 16.5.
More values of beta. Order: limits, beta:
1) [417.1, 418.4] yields 15.9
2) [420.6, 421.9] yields 16.5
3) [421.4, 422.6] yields 16.3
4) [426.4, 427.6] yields 15.4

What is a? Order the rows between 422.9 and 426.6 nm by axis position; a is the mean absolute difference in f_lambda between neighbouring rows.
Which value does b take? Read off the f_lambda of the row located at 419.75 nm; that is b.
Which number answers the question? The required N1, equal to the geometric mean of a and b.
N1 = 3.2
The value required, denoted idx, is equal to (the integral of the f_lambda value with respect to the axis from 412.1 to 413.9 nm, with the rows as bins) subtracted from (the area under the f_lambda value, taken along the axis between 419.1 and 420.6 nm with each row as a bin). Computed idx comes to -7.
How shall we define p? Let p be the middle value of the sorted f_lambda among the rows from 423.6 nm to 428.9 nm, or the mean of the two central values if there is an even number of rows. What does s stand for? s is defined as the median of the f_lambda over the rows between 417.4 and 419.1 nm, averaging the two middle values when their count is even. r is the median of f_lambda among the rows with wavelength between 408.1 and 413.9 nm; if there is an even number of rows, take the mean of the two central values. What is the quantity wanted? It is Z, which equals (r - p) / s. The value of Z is 0.062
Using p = 15.2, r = 16.1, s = 14.9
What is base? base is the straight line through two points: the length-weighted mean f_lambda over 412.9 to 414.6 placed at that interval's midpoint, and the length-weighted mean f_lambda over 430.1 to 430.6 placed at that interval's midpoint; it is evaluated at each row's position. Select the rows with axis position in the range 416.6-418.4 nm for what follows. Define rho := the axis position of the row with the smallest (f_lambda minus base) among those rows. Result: 417.50 nm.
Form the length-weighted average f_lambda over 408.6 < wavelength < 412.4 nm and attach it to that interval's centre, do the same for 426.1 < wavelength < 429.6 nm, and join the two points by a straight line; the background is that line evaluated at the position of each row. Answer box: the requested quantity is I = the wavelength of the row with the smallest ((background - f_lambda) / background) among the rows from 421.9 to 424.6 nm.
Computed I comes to 423.75 nm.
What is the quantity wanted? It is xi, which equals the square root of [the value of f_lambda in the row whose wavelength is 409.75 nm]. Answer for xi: 4.03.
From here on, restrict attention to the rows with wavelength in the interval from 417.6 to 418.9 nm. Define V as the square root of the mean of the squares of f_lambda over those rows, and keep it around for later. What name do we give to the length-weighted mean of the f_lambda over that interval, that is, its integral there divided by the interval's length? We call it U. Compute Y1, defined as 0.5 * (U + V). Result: 15.2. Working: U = 15.2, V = 15.3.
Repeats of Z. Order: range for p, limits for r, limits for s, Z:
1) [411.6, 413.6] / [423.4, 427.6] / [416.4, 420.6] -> -0.059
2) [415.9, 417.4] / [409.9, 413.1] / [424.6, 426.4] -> 0.015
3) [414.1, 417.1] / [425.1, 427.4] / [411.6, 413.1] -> -0.041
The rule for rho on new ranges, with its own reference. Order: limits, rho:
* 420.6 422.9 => 421.50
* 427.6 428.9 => 428.00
